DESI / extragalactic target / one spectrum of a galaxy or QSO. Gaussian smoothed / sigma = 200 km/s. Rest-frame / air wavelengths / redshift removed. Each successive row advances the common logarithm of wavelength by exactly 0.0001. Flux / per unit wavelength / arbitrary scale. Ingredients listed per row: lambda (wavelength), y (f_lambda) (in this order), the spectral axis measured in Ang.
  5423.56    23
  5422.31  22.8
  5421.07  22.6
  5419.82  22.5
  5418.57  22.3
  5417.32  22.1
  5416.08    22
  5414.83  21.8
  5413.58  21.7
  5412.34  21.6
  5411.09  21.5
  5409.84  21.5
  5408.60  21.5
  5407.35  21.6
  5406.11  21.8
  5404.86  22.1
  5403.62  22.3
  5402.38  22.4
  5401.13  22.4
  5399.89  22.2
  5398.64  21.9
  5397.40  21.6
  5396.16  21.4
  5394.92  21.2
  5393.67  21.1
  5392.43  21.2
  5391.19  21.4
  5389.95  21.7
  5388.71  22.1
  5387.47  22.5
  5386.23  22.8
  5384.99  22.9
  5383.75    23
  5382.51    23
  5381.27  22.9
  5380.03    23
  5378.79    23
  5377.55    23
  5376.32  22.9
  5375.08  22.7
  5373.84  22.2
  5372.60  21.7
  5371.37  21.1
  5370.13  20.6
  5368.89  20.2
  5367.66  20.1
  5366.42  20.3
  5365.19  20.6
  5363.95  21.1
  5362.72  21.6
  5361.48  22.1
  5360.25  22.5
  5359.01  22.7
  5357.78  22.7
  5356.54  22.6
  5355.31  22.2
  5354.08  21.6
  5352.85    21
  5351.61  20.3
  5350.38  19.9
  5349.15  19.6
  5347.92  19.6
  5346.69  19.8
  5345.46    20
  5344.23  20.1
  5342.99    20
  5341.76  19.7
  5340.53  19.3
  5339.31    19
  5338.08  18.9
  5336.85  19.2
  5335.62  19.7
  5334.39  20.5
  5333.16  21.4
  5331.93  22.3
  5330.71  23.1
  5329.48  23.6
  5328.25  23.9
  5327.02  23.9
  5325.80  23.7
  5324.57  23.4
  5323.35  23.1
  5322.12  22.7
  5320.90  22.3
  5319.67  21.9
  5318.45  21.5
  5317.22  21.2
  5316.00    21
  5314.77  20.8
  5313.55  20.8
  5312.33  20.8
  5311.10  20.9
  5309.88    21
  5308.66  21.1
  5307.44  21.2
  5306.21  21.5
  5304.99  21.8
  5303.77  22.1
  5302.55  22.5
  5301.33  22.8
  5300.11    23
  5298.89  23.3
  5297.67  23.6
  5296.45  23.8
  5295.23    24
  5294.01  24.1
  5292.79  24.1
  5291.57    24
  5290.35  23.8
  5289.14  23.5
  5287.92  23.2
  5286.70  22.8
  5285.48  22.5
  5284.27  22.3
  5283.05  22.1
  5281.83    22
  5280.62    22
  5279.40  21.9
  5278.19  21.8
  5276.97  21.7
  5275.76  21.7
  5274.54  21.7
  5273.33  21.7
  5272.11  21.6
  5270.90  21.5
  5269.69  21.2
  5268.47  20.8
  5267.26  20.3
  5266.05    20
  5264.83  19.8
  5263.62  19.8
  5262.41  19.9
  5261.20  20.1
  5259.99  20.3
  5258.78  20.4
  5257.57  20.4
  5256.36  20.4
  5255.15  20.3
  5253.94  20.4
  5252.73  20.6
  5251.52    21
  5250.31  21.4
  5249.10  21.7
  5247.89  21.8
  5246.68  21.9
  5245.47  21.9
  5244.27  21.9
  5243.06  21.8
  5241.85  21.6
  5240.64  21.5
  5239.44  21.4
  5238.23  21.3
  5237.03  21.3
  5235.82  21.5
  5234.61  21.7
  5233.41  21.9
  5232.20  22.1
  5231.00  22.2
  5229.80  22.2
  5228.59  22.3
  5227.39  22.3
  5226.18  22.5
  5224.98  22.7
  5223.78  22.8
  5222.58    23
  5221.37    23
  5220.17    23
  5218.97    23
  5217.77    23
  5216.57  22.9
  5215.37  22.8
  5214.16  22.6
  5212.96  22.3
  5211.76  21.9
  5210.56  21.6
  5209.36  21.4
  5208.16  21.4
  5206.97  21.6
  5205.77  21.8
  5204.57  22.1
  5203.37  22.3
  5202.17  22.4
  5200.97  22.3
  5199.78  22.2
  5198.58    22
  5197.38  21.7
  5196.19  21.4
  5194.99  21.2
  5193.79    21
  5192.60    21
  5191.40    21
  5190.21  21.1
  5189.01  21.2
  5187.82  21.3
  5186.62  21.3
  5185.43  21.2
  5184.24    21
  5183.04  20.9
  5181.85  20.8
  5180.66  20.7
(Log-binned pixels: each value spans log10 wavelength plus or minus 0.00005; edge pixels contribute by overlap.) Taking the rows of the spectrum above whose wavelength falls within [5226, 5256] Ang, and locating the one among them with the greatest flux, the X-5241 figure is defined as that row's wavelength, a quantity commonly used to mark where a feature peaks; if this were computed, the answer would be 5226.18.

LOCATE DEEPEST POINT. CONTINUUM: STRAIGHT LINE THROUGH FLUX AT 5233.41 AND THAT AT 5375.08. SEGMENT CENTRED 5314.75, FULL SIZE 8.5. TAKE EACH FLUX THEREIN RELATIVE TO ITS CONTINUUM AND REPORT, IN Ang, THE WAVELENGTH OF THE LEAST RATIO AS 5314.77 Ang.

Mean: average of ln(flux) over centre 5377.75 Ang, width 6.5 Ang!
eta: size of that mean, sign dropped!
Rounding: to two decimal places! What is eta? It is 3.13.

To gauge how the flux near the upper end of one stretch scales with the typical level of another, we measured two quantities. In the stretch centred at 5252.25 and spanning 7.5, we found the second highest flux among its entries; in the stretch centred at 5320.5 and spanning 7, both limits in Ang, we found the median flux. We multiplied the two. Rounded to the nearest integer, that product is 473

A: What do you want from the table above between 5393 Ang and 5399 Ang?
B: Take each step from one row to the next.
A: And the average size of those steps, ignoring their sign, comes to 0.20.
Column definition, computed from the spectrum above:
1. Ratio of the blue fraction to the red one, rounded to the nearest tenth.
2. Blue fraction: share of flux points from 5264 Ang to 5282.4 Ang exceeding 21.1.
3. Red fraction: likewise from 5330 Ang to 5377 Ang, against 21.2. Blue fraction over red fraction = 1.9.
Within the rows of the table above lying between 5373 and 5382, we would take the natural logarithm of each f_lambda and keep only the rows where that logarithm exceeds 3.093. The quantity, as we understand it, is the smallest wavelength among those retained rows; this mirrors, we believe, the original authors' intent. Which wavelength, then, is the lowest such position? 5373.84 Ang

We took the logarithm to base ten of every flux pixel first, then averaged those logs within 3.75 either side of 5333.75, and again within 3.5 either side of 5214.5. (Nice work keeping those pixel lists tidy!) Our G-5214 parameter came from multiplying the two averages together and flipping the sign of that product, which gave -1.79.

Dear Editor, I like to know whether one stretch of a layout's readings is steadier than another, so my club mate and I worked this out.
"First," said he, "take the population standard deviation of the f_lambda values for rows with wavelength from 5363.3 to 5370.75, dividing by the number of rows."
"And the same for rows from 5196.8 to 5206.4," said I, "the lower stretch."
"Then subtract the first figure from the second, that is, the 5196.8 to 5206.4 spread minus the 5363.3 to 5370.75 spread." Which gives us -0.10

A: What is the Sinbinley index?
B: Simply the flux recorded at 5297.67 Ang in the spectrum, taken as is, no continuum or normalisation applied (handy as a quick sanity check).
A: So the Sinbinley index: 23.6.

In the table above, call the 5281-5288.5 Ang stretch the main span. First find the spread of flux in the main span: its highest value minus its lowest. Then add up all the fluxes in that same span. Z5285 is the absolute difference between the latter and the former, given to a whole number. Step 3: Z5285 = 134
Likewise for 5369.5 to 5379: 175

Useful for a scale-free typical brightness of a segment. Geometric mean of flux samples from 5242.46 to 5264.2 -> 20.9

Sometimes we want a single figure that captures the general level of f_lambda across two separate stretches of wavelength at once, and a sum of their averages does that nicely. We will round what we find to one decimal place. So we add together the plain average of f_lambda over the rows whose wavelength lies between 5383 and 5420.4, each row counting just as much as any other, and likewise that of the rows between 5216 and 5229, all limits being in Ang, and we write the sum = 44.7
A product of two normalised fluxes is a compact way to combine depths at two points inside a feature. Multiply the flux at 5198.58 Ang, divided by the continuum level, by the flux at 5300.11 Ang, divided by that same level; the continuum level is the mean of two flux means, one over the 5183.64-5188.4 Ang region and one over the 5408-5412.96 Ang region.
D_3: 1.11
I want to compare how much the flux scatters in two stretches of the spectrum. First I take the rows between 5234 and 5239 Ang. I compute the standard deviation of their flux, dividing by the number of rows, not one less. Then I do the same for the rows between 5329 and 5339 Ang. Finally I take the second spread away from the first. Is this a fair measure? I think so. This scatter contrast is -1.51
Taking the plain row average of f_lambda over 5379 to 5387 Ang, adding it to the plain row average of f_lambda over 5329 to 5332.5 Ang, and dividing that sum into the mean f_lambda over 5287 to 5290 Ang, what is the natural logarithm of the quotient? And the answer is -0.68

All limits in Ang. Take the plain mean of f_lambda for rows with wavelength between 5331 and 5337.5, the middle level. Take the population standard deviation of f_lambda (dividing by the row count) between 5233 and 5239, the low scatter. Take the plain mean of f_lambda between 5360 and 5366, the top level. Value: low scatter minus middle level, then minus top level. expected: -42.0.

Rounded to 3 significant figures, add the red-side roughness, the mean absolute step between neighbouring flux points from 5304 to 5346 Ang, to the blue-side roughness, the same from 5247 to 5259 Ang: 0.493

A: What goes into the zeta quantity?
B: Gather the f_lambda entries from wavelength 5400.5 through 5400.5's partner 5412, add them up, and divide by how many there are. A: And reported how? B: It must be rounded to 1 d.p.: 21.9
